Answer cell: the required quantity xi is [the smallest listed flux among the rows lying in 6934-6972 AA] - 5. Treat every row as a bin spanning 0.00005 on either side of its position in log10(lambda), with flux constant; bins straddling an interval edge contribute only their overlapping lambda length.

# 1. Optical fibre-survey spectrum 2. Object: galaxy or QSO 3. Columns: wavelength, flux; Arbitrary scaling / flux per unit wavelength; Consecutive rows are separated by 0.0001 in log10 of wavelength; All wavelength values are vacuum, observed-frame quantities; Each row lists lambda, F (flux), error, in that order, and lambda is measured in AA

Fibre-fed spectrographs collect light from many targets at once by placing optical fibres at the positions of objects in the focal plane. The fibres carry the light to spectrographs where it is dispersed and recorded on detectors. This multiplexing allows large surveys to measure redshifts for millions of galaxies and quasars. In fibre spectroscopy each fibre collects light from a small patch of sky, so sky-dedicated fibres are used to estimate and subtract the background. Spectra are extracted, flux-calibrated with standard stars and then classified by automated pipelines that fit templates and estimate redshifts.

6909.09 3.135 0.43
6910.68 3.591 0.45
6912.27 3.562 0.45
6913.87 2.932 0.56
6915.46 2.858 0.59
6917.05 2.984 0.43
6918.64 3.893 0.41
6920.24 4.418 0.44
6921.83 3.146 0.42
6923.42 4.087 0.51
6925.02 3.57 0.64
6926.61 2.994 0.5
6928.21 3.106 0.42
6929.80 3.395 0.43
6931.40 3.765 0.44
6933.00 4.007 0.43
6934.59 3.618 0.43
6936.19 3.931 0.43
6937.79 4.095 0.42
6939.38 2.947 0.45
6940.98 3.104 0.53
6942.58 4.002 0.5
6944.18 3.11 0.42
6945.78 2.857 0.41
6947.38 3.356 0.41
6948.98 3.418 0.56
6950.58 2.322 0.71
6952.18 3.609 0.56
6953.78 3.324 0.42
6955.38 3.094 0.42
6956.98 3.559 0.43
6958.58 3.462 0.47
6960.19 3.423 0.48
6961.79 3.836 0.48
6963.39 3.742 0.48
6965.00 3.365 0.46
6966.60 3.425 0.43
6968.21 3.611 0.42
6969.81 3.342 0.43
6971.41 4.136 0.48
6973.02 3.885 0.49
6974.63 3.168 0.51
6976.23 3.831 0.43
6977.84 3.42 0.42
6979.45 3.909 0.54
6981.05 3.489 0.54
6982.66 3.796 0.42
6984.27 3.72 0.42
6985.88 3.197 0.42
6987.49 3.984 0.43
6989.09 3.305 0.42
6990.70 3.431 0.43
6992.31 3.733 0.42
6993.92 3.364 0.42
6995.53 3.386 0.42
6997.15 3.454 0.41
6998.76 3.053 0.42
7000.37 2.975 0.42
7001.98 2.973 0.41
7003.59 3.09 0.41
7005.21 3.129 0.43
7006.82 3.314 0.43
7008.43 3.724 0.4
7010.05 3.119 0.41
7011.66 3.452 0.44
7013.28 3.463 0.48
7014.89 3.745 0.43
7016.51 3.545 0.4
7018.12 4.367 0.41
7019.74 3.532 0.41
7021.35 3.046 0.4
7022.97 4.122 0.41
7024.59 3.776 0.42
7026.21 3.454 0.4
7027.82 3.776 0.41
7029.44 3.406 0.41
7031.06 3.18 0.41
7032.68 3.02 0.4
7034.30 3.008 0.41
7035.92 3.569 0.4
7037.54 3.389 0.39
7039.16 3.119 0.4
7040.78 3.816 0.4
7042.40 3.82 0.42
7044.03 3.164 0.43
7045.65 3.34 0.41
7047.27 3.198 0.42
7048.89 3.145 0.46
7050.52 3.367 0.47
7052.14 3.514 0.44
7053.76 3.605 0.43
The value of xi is -2.68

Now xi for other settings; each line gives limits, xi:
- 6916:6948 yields -2.14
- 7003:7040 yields -1.99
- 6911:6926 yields -2.14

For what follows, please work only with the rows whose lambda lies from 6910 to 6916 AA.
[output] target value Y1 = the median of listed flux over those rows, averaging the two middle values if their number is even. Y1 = 3.25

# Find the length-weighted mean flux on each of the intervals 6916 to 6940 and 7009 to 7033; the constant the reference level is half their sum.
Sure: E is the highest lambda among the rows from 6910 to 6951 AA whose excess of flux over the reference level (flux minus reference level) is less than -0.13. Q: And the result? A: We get 6950.58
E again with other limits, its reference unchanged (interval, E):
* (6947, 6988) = 6985.88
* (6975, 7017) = 7010.05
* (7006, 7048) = 7047.27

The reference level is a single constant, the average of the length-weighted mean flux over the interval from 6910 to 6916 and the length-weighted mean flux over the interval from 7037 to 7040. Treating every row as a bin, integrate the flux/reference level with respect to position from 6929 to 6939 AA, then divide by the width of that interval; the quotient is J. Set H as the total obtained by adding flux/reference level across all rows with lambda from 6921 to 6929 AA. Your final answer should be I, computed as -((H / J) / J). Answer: -3.9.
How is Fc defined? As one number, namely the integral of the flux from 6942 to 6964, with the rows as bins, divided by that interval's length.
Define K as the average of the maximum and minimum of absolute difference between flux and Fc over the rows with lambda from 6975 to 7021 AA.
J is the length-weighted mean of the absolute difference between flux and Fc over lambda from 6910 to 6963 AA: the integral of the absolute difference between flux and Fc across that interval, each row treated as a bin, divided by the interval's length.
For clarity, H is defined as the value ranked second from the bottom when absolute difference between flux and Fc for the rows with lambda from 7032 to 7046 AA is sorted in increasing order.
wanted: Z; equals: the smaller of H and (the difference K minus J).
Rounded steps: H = 0.033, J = 0.374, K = 0.51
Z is 0.033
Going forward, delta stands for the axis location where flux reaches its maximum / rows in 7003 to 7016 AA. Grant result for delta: 7014.89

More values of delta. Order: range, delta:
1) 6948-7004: 6971.41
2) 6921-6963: 6937.79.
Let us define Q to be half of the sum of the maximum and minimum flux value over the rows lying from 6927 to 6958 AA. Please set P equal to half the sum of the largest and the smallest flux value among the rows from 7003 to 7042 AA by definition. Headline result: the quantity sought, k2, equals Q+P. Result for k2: 6.90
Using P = 3.69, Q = 3.21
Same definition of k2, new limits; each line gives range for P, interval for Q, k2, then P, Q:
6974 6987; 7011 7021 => 7.45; 3.54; 3.91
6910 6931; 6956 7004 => 7.19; 3.64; 3.55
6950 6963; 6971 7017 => 6.63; 3.08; 3.55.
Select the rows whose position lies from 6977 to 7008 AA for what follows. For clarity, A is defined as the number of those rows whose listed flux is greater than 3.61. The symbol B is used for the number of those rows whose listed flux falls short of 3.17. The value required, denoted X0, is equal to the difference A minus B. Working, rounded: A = 5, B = 5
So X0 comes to 0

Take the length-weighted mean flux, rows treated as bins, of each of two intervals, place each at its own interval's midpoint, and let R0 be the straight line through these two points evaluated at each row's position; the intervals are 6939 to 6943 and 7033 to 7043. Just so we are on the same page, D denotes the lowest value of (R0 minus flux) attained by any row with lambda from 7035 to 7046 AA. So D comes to -0.4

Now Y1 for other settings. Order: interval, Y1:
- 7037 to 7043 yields 3.60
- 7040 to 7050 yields 3.27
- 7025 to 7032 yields 3.43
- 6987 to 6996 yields 3.41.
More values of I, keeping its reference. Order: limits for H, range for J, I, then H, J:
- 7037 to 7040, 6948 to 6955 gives -2.1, 2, 0.98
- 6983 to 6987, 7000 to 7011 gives -2.2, 2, 0.99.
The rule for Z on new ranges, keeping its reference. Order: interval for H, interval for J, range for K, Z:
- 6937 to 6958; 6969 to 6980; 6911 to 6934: 0.032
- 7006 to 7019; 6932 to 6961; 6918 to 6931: 0.096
